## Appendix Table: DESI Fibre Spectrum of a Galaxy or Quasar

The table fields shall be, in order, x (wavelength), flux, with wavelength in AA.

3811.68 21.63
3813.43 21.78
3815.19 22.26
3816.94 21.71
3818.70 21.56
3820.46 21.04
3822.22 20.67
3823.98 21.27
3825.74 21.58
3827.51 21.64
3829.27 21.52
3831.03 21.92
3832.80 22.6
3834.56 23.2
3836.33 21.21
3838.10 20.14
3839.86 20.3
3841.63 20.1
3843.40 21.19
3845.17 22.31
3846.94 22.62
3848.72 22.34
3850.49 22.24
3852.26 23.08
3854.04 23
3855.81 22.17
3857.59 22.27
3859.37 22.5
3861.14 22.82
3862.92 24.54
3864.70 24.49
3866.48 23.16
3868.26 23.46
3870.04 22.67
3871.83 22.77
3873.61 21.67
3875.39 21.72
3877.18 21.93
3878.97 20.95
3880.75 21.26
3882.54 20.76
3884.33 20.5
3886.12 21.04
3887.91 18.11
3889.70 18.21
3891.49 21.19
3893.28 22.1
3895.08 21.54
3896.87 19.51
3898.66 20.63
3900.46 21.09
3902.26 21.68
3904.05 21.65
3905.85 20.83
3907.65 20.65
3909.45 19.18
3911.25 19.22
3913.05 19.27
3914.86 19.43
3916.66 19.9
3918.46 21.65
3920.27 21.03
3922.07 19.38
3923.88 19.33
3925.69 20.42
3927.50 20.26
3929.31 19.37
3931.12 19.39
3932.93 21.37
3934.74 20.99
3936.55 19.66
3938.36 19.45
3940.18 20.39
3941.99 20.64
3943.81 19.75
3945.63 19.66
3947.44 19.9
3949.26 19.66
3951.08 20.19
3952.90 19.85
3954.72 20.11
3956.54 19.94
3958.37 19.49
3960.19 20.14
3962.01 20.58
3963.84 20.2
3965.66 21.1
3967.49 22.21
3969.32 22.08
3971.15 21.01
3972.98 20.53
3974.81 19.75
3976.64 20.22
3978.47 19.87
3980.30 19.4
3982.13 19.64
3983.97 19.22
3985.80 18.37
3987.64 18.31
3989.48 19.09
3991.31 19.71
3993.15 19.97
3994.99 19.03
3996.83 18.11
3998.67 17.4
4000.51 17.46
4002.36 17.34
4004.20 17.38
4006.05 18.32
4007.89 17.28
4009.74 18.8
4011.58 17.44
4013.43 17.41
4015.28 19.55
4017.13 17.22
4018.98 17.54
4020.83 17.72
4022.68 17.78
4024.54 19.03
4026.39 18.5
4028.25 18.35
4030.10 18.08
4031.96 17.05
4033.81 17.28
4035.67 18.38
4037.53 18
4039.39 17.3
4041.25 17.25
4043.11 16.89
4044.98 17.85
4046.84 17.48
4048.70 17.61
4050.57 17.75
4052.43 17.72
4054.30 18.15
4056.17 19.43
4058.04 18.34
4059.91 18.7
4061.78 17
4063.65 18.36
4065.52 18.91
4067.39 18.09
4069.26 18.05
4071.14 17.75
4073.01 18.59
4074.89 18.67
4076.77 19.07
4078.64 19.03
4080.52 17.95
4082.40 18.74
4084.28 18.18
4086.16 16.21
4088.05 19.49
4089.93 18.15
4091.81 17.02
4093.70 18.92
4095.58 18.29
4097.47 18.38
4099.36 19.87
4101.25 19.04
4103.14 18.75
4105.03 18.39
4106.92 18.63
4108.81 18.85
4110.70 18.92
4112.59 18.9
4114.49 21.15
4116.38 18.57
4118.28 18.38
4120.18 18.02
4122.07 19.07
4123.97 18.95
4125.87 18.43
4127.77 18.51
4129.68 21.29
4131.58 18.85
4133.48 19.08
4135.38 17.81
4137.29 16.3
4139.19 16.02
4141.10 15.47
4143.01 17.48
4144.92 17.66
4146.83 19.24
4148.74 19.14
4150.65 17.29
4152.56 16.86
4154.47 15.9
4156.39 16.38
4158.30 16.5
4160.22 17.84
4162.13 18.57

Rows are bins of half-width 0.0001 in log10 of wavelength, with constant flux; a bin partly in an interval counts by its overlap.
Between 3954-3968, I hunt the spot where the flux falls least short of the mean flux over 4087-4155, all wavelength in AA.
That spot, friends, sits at 3967.49 AA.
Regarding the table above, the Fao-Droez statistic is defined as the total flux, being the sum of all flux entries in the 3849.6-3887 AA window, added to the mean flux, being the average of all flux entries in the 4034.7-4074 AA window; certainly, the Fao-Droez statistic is 487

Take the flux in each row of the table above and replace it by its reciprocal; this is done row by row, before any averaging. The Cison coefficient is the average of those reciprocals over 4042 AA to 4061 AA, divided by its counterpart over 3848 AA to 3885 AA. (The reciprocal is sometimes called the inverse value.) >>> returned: 1.24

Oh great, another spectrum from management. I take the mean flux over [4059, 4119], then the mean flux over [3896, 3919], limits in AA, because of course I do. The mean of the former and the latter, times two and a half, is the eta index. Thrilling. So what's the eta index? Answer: 48.6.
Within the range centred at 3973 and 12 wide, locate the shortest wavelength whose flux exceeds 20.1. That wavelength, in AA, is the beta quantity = 3967.49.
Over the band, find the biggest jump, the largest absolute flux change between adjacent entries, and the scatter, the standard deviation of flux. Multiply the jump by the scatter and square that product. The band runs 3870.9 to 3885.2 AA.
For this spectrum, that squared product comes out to 0.6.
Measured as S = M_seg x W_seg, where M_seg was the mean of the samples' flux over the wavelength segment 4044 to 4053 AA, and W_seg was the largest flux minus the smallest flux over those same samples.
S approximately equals 7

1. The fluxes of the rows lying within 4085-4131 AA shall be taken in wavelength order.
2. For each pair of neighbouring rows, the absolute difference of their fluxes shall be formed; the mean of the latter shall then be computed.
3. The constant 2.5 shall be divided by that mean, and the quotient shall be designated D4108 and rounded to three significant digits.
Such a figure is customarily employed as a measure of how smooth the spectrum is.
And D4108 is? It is 2.64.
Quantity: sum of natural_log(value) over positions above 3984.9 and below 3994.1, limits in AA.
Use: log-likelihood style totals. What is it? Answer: 14.7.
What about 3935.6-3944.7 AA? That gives 15.0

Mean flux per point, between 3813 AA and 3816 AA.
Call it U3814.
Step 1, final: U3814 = 22.0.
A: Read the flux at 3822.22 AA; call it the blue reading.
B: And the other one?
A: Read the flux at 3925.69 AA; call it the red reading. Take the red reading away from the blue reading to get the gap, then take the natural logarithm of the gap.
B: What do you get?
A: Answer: -1.4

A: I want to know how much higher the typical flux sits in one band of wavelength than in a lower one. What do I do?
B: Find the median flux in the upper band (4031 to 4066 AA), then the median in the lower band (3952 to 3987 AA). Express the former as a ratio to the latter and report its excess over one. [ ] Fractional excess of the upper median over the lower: -0.12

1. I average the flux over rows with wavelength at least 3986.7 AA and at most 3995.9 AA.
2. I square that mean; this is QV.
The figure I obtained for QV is 369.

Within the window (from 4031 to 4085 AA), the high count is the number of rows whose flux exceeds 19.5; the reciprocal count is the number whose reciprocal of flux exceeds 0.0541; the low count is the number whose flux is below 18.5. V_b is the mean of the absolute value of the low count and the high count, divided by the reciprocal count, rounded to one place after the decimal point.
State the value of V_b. 0.5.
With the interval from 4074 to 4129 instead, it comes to 0.6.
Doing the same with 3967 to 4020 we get 0.9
